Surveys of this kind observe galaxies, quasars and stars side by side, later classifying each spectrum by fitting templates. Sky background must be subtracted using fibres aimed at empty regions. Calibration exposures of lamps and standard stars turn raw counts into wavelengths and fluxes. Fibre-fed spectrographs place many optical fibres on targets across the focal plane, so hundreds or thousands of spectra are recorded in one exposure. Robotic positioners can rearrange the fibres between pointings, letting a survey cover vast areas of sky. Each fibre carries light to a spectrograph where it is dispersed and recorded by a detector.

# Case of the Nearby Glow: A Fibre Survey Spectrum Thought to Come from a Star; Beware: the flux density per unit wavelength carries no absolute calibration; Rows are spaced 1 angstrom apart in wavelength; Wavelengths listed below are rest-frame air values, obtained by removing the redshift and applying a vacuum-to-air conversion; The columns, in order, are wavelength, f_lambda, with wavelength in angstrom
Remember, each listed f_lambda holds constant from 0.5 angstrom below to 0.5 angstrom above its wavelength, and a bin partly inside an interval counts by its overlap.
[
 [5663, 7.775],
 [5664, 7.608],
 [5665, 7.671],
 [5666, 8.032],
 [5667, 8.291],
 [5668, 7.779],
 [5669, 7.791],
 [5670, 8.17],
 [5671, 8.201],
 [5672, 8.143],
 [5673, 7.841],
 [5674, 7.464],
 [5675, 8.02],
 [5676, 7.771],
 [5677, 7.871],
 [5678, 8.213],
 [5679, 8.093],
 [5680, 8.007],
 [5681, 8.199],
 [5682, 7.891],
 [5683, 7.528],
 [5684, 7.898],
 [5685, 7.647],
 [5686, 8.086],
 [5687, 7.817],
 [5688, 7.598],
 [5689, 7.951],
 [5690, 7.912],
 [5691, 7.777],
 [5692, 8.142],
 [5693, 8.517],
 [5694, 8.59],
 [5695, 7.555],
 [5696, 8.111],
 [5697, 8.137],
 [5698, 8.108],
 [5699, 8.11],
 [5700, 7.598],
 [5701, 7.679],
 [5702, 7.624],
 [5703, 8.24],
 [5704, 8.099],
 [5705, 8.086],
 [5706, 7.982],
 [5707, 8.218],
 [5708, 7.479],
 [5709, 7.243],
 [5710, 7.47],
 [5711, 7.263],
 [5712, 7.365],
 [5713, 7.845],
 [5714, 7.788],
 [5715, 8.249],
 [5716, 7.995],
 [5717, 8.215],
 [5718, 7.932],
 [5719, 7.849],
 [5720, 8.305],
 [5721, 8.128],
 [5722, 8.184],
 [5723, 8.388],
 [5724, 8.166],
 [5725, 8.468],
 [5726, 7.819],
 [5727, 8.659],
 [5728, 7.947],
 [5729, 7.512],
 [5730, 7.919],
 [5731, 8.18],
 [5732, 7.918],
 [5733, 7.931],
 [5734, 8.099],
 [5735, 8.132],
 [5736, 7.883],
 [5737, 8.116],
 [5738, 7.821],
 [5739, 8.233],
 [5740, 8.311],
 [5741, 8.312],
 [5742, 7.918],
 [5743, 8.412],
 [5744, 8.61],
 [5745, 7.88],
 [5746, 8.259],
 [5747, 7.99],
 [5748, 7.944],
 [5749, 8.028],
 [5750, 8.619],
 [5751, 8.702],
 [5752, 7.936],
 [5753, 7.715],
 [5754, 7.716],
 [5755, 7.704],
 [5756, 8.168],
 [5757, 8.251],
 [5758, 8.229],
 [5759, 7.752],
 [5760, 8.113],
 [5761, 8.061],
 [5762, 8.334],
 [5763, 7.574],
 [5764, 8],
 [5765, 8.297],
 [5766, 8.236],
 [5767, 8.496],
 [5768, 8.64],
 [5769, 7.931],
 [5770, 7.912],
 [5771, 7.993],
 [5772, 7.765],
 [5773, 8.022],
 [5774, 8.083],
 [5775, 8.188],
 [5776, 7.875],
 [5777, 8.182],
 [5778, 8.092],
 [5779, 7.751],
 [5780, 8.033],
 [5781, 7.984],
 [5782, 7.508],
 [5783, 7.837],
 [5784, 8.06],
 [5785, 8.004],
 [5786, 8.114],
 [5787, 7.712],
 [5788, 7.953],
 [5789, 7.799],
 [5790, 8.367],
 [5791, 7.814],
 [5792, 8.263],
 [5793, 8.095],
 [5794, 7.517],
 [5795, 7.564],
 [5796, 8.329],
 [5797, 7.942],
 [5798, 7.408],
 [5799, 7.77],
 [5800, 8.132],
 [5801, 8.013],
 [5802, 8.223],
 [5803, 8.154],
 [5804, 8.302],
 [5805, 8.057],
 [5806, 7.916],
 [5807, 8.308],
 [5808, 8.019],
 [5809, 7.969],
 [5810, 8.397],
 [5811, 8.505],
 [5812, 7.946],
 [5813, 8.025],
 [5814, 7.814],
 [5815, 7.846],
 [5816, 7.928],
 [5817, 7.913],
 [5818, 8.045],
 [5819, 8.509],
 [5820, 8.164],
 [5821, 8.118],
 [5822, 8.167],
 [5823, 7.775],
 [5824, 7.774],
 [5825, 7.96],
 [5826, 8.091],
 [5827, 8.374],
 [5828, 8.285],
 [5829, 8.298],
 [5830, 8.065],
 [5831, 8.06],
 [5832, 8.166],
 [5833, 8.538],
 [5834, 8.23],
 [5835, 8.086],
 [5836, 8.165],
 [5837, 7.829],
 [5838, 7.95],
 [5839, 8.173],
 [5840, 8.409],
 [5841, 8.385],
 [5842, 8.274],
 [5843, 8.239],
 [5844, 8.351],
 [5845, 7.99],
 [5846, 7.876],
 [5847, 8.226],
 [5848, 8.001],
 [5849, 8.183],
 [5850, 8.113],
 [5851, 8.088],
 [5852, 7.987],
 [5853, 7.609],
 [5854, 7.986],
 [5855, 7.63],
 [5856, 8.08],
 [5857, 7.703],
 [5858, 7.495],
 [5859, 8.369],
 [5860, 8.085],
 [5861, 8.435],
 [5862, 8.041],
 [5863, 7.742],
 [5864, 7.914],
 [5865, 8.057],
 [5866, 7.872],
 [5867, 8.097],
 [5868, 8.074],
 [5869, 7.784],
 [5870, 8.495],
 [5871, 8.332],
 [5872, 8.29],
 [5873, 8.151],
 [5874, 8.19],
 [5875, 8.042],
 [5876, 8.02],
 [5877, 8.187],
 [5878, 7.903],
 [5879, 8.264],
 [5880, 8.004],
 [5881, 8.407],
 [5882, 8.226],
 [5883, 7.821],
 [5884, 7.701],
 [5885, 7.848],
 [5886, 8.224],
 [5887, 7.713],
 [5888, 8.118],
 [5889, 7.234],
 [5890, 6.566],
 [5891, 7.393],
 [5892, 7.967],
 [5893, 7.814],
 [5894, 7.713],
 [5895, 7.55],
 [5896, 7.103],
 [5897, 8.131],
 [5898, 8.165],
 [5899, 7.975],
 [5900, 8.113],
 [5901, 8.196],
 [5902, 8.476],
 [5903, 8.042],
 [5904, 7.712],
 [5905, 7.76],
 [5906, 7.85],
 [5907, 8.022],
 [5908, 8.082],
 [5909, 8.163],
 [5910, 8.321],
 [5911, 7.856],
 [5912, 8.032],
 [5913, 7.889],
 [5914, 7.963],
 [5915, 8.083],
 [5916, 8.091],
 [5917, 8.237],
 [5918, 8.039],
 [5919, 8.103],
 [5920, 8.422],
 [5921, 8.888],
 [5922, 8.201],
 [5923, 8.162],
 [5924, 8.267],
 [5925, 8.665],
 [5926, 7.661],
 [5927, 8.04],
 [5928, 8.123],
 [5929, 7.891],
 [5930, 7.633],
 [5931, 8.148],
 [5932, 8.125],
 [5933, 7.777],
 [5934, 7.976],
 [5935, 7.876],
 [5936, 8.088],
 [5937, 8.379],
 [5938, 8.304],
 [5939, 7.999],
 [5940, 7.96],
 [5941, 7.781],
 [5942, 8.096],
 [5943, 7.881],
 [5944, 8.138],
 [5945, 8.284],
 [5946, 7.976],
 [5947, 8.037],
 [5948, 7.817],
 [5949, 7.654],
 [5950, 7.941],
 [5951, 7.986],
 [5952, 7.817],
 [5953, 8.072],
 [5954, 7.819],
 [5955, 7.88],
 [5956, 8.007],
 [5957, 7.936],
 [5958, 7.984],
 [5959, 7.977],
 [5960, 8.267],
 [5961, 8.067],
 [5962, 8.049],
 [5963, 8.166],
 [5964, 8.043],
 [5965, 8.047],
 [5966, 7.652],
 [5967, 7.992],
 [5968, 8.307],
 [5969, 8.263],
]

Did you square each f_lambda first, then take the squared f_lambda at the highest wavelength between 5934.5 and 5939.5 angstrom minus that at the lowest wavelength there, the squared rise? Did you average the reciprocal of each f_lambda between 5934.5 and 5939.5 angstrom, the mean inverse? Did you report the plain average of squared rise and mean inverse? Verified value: 1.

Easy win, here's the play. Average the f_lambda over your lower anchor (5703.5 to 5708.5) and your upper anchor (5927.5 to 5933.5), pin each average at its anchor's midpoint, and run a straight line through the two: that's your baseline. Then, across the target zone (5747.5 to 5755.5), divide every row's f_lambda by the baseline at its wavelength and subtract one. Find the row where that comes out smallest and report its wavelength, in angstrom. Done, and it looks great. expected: 5755 angstrom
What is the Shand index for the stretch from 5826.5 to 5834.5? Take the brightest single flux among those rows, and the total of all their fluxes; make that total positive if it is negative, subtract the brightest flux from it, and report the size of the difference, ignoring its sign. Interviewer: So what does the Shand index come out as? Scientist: 57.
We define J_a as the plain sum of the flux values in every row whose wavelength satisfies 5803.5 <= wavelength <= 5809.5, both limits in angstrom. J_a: 48.57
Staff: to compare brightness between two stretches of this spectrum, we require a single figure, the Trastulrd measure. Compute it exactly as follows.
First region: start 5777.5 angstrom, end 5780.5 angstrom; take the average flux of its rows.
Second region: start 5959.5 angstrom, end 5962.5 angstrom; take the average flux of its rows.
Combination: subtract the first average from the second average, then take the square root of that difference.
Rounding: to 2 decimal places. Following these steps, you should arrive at 0.41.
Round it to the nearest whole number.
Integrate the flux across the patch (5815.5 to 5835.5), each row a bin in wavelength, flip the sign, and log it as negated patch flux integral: -163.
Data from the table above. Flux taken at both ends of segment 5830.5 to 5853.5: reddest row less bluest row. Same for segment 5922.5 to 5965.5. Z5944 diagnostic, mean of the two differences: -0.28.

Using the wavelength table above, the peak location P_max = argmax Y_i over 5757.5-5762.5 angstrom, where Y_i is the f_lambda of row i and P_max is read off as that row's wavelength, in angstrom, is 5762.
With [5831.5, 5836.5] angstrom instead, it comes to 5833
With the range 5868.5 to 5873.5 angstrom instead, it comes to 5870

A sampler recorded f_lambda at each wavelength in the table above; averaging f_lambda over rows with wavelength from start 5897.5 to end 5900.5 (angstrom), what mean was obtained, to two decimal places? 8.08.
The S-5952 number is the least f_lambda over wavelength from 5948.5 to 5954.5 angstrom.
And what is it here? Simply 7.654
